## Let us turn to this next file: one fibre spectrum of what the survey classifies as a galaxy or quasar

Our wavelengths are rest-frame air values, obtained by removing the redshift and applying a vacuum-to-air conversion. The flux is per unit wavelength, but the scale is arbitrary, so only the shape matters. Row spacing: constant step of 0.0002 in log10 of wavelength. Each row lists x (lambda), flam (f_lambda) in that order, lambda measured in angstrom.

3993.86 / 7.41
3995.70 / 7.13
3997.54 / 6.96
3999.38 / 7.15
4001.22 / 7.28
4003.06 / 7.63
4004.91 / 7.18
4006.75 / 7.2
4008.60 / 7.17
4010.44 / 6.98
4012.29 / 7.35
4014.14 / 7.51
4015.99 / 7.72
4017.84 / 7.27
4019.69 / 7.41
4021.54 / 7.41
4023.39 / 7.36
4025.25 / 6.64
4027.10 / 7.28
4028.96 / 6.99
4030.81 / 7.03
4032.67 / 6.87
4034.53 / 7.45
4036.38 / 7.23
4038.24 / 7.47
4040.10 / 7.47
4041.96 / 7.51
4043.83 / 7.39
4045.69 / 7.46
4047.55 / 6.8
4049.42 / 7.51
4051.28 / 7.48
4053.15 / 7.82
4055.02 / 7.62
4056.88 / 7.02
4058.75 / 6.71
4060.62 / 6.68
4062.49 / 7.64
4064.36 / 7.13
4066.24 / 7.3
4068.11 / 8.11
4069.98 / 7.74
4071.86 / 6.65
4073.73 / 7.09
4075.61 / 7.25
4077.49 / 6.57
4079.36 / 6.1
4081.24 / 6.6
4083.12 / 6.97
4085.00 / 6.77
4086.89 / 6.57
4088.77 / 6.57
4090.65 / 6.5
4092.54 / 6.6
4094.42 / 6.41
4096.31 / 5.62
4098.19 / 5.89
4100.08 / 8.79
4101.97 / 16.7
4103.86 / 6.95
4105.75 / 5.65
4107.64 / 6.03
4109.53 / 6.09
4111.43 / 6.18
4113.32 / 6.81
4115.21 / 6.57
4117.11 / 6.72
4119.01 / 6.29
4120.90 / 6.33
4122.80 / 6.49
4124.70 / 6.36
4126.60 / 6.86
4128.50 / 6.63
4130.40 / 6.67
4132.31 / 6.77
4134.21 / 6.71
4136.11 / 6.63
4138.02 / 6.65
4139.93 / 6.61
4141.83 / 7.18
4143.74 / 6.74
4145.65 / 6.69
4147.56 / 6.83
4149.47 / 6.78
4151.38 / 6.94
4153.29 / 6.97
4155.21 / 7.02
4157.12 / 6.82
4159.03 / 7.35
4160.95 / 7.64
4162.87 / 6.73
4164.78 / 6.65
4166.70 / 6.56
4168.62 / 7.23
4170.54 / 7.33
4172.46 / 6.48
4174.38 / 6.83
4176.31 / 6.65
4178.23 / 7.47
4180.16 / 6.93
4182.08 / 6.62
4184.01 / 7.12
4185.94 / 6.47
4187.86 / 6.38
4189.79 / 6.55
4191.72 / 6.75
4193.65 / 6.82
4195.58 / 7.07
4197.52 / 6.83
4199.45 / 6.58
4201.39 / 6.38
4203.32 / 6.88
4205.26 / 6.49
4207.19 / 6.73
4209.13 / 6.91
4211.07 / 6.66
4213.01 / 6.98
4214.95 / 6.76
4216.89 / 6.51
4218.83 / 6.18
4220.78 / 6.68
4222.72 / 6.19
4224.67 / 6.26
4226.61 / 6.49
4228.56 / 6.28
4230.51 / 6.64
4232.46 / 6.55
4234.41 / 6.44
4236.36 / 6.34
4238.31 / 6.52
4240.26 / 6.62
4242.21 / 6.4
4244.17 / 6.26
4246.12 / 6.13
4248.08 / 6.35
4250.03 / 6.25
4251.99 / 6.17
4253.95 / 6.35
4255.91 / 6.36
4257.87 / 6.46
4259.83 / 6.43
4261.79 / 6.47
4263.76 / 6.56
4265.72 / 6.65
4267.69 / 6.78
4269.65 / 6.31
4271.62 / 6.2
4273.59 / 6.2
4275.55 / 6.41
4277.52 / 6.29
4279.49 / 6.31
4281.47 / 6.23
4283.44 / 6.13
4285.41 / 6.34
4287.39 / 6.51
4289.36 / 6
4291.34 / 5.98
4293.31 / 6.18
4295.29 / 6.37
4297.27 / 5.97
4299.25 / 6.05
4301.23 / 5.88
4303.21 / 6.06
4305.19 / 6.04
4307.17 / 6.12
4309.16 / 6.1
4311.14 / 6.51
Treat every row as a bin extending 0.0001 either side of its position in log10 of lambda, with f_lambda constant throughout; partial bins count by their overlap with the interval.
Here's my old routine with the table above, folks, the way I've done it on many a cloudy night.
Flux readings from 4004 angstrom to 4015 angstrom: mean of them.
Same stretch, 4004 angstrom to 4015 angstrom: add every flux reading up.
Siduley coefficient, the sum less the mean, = 36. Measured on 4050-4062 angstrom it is 36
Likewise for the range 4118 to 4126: 19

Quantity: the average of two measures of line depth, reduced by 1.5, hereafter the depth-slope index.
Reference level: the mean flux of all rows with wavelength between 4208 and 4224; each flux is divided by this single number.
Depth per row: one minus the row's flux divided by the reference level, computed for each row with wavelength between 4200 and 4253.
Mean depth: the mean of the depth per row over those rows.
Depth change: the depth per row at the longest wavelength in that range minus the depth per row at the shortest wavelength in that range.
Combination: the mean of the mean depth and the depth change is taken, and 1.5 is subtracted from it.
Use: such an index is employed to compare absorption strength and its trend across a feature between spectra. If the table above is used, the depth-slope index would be -1.475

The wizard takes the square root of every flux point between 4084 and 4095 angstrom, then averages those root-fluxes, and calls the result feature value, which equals 2.56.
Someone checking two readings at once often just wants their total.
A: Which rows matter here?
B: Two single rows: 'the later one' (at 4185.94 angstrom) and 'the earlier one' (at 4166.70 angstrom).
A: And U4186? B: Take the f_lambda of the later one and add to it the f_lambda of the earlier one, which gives 13.03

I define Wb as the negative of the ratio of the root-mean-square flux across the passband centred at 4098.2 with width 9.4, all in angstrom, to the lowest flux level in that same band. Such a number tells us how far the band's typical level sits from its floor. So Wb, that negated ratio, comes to -1.71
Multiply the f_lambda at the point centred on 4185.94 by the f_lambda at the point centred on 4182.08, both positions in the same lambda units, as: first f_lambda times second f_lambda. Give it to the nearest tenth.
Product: 42.8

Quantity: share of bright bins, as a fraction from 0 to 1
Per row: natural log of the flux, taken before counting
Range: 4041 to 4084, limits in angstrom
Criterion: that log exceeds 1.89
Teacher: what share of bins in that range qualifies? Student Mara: 0.87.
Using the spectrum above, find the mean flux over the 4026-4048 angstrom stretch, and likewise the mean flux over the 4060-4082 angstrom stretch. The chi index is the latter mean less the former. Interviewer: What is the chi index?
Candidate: -0.2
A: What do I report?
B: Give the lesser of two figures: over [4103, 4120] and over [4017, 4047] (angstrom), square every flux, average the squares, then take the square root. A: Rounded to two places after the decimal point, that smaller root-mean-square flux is 6.38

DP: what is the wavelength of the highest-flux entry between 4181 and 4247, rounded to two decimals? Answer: 4184.01 angstrom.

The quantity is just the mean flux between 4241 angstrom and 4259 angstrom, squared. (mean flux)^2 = 40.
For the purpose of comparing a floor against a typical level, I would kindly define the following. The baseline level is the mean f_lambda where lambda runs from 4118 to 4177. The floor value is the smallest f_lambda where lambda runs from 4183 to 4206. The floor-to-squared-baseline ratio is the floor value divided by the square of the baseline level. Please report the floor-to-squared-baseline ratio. 0.14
